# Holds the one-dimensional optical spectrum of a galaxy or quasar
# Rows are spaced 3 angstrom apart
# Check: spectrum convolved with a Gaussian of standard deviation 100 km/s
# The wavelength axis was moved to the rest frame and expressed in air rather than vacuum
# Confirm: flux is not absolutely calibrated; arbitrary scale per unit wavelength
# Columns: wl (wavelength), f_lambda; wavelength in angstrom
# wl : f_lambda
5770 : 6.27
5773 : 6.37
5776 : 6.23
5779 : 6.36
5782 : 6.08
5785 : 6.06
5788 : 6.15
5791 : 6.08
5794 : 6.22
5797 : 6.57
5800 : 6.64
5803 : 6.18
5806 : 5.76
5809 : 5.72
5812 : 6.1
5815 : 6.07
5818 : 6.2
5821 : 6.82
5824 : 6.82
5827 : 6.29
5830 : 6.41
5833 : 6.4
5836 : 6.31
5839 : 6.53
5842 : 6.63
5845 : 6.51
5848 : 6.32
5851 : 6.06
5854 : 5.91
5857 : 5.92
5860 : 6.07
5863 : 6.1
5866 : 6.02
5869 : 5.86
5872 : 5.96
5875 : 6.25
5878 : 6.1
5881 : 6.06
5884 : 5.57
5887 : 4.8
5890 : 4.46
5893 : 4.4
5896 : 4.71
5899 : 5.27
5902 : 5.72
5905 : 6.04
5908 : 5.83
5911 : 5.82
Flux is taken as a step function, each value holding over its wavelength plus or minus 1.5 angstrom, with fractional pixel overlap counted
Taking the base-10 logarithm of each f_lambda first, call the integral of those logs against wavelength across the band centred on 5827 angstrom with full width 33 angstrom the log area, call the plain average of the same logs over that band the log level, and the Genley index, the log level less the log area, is -25.8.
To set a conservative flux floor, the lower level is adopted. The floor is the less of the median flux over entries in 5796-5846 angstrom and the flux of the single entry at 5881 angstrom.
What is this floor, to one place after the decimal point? 6.1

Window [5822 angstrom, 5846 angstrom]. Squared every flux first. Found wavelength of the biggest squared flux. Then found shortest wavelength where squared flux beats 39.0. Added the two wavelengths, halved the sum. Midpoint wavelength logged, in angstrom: 5824.0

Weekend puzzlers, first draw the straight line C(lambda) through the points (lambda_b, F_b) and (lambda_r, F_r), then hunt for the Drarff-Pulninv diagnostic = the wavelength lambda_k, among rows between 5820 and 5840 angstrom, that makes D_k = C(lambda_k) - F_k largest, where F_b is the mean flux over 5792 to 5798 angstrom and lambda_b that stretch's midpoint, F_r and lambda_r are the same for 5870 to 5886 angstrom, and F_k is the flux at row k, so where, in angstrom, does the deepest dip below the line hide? 5827 angstrom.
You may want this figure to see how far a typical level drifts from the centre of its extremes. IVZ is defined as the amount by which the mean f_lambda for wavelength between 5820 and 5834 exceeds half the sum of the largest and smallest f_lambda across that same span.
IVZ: -0.01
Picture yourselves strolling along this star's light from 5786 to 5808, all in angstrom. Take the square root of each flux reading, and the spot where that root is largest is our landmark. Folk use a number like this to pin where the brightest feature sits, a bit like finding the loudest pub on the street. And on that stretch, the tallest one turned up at 5800 angstrom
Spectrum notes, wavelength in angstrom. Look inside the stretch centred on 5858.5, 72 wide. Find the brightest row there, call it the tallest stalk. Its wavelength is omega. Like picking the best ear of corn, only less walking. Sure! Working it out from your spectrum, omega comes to 5824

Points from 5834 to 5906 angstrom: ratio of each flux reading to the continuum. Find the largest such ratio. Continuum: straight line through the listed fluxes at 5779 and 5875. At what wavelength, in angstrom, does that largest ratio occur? 5842 angstrom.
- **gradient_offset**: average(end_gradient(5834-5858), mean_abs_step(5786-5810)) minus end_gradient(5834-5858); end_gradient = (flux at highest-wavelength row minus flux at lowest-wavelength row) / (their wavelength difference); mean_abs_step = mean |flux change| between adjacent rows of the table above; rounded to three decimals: 0.120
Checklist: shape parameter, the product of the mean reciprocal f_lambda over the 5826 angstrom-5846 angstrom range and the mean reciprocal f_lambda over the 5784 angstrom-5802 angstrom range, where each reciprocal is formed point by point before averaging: 0.0247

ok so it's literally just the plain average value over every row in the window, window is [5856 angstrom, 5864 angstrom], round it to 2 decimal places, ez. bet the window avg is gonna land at 6.03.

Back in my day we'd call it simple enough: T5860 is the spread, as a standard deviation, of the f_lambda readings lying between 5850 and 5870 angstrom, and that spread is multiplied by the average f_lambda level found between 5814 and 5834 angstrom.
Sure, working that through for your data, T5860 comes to 0.6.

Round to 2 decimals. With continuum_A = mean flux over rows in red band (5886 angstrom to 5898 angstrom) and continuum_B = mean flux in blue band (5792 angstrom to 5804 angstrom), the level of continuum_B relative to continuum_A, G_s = 1.39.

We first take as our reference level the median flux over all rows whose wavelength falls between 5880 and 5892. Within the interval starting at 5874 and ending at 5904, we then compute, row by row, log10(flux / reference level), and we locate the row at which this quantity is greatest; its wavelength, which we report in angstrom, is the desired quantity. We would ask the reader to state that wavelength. 5875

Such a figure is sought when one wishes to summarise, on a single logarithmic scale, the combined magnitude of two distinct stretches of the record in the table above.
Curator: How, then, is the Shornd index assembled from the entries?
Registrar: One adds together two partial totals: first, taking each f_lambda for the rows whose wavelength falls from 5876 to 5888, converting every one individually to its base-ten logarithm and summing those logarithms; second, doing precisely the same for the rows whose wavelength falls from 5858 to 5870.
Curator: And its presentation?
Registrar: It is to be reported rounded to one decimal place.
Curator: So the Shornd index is 6.1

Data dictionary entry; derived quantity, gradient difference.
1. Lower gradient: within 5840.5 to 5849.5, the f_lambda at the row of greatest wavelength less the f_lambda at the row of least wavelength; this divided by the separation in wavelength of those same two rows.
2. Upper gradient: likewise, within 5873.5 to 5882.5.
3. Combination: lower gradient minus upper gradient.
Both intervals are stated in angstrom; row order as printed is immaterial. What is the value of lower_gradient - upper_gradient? -0.020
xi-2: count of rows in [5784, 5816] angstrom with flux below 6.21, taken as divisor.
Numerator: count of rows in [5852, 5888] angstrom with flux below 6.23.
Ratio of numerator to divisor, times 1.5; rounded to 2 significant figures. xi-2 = 2.1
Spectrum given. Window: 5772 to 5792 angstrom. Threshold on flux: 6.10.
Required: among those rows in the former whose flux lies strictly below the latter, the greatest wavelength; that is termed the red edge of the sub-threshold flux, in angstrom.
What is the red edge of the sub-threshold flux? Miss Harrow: 5791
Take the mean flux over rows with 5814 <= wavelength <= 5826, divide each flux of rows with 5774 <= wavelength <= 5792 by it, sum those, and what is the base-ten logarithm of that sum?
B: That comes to 0.756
